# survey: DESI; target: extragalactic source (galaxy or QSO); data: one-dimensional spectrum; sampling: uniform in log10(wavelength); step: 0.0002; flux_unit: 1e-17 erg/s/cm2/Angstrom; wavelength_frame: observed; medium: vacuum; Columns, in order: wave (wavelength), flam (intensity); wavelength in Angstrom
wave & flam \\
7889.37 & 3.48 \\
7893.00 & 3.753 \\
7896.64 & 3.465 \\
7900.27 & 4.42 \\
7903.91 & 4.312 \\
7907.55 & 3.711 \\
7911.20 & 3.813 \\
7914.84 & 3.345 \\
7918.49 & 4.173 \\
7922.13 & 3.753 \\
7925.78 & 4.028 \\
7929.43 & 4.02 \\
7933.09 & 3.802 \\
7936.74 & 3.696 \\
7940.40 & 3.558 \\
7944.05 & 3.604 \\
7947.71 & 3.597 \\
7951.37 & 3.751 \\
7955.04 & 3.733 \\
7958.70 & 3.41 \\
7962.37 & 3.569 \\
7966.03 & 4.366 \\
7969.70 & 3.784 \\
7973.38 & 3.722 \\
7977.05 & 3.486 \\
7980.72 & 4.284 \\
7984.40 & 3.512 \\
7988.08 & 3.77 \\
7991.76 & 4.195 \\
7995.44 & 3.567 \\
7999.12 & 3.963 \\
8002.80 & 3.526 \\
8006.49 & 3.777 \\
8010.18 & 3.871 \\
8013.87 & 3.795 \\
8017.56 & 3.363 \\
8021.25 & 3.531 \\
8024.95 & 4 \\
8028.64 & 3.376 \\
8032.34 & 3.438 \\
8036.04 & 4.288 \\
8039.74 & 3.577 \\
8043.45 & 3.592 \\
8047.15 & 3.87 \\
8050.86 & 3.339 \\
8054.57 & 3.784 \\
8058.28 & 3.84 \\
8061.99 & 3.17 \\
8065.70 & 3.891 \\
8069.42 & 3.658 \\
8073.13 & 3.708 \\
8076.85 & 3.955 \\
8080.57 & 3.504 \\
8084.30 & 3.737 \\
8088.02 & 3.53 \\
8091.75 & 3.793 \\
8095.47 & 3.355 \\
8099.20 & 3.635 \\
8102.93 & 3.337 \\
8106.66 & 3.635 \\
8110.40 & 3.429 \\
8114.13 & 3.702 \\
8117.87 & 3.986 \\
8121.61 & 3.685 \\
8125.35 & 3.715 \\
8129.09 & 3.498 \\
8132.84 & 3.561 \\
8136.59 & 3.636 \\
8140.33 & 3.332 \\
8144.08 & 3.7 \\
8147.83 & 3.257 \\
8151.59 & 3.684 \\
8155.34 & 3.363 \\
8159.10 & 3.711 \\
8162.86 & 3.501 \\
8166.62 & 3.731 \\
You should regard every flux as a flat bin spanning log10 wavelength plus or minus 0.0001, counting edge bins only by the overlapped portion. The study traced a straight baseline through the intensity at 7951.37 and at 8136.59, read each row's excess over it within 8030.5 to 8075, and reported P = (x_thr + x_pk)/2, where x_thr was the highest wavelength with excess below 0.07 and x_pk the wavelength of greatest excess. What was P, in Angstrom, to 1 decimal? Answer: 8054.6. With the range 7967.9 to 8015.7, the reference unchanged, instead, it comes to 7993.6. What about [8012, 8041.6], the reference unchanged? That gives 8037.9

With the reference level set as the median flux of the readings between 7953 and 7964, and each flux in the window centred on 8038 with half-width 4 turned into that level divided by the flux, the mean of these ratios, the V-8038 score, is 0.92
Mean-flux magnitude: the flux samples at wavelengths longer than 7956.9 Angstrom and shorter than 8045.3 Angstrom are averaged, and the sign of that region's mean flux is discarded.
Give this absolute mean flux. 3.74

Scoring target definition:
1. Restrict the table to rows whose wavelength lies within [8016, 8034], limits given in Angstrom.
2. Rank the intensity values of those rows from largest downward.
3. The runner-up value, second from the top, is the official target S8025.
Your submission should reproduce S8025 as 3.531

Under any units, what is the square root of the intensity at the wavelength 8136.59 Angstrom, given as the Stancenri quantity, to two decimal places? 1.91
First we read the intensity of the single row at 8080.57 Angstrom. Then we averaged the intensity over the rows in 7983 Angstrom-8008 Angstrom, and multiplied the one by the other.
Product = 13.2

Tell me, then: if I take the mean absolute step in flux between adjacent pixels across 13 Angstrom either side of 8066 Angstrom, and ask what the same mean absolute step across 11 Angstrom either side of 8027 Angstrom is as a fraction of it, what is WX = 1.32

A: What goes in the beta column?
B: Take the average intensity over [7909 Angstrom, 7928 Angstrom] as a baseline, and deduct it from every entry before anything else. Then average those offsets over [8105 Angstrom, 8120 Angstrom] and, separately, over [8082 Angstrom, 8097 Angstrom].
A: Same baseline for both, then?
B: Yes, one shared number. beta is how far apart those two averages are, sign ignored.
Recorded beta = 0.08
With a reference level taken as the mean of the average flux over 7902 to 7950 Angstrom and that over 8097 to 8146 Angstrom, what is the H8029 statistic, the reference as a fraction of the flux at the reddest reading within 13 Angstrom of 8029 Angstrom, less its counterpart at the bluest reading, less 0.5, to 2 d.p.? -0.57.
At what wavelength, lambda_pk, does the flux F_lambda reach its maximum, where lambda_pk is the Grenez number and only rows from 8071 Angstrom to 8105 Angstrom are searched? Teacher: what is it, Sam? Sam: 8076.85 Angstrom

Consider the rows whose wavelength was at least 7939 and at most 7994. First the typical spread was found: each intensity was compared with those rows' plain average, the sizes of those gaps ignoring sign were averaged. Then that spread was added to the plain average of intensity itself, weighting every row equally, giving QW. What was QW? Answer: 3.97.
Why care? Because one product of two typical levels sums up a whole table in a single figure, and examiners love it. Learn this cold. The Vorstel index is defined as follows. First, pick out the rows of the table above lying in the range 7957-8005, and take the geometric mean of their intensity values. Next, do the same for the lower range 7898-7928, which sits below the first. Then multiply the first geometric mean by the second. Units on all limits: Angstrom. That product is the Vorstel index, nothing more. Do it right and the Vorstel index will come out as 14.8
